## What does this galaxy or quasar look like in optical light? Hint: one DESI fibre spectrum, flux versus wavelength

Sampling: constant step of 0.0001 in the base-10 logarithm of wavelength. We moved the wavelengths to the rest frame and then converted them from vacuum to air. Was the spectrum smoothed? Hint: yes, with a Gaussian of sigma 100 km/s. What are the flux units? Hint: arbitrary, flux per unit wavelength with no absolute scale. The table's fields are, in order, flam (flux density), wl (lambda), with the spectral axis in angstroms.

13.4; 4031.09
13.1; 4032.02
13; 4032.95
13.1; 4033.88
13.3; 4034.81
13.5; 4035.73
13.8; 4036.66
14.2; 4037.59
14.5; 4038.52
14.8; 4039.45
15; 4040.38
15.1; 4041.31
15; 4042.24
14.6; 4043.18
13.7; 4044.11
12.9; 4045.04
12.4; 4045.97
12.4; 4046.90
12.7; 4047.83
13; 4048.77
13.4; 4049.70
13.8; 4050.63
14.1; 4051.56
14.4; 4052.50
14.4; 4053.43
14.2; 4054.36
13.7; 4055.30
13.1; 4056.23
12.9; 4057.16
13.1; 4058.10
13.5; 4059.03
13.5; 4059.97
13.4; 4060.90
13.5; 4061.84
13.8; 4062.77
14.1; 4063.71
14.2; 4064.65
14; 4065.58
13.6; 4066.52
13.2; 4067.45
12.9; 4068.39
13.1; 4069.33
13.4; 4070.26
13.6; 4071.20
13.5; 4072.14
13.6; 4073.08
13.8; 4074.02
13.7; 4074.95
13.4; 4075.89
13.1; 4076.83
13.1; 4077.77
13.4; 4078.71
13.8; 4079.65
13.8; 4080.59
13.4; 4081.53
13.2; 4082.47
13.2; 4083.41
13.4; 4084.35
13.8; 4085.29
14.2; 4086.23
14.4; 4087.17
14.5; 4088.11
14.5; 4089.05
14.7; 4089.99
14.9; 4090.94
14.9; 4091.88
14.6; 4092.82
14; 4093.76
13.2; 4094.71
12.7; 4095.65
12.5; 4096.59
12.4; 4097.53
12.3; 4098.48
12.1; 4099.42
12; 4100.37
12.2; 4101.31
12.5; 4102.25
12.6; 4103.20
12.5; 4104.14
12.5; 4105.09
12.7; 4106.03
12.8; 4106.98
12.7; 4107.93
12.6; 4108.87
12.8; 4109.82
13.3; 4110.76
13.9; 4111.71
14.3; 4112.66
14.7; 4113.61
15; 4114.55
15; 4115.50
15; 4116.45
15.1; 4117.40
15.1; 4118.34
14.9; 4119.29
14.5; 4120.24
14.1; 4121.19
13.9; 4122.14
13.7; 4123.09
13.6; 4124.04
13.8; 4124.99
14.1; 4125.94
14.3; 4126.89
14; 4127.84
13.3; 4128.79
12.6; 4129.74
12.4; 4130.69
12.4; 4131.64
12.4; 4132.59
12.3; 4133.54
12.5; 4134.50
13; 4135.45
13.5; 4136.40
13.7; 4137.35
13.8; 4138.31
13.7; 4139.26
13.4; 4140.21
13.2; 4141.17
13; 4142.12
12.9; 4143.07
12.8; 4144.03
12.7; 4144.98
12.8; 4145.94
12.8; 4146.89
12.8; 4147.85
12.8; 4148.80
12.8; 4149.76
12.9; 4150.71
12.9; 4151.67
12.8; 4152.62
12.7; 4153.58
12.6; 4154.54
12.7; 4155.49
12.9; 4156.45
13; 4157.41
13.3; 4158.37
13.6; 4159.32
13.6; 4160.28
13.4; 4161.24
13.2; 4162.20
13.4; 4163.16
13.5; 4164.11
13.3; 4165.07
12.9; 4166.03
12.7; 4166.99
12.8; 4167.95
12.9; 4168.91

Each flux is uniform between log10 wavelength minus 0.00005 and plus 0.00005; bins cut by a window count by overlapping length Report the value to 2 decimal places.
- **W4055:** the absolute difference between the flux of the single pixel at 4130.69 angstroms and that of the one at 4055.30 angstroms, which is 1.30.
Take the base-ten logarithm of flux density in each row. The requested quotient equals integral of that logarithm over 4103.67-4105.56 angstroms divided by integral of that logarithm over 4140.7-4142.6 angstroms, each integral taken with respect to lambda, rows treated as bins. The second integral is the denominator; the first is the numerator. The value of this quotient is 0.97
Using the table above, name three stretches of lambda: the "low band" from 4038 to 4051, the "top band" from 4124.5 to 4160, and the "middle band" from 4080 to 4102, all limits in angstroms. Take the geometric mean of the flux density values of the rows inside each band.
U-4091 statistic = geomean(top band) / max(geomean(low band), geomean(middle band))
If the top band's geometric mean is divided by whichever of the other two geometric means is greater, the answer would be 0.95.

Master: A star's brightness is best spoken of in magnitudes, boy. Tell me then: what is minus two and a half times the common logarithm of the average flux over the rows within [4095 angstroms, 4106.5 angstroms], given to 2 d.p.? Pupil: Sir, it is -2.74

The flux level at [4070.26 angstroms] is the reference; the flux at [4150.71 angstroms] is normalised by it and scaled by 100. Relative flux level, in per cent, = 96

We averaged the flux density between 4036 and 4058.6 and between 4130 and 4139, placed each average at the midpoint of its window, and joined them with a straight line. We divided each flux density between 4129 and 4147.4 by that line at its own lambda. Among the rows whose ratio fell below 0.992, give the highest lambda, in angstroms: 4134.50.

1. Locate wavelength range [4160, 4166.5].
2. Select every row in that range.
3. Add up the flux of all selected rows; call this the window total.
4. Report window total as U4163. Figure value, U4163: 93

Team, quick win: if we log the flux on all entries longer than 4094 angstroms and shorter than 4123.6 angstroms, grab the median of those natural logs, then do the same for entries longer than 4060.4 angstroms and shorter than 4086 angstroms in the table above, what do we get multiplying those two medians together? 6.64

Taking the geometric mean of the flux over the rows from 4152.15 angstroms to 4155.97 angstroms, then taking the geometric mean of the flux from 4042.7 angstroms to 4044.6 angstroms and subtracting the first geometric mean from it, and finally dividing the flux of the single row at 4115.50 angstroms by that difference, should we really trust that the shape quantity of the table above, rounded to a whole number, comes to 10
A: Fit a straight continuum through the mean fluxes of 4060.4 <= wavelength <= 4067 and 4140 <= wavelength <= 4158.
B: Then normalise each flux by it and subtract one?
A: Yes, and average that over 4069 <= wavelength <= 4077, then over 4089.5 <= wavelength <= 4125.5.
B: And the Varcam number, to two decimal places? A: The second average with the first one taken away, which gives 0.04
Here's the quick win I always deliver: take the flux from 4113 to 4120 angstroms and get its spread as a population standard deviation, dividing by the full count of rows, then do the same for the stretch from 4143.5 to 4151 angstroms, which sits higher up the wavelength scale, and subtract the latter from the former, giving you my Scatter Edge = 0.1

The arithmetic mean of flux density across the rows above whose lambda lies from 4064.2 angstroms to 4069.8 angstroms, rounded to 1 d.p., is 13.5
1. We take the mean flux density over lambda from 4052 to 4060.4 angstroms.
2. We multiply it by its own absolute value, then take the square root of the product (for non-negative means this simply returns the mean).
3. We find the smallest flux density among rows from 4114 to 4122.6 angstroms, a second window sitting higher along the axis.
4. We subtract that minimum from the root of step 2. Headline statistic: -0.26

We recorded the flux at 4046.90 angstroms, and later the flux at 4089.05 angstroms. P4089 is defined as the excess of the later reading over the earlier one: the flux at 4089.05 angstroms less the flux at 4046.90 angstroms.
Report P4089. 2.1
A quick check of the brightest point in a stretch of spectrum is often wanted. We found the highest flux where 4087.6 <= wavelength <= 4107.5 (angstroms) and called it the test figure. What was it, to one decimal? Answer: 14.9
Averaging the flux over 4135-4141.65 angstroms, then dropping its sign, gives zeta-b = 13.5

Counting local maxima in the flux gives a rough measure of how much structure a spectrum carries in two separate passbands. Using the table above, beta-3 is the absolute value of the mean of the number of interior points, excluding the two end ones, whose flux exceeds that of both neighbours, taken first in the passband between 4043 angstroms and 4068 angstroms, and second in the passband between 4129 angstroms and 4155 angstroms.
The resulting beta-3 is 1.0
